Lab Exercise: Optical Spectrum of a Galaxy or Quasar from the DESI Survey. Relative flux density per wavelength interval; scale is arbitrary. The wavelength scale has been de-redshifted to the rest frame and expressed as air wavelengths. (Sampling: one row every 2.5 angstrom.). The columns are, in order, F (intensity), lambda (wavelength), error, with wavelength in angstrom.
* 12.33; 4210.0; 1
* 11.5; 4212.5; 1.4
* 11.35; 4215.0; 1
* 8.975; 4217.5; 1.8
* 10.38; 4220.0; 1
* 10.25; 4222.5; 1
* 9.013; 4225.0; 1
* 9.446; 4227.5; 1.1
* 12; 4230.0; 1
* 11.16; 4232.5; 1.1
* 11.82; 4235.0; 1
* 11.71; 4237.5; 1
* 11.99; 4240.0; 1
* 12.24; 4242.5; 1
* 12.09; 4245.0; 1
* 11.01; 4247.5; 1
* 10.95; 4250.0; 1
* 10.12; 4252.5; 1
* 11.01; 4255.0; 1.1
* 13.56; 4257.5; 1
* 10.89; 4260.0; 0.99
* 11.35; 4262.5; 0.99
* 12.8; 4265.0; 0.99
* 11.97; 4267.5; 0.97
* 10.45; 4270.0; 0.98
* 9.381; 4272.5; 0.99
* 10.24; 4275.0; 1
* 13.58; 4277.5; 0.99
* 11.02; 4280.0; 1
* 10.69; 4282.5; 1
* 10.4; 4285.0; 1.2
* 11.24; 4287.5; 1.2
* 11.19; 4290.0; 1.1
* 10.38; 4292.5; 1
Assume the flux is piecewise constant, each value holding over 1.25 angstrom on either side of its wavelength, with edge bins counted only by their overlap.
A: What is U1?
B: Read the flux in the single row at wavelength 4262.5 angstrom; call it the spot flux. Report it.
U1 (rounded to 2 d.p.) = 11.35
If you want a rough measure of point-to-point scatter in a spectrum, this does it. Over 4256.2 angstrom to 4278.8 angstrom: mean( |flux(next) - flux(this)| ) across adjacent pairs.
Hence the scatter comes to 1.5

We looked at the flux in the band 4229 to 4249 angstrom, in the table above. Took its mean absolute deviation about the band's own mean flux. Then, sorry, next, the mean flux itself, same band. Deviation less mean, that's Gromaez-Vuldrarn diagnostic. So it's -11.4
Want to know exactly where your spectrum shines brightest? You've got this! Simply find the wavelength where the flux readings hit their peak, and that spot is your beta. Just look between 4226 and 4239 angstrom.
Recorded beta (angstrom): 4230.0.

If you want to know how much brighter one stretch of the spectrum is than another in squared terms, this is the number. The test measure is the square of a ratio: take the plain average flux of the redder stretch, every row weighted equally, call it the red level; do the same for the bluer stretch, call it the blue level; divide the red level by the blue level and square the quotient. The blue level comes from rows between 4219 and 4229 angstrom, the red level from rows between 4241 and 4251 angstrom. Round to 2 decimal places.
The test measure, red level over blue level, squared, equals 1.40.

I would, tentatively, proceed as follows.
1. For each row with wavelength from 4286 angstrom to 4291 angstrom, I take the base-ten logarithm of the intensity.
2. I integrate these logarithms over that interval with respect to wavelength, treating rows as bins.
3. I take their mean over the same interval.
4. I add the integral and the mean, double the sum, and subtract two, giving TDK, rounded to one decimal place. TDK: 10.6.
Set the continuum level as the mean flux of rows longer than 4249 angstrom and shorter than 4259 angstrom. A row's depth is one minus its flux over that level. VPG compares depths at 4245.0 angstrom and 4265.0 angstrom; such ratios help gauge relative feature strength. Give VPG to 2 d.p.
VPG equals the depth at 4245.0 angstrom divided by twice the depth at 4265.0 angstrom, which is 0.24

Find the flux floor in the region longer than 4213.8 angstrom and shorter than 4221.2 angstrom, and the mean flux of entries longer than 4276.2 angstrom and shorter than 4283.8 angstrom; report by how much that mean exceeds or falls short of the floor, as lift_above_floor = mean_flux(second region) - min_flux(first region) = 2.8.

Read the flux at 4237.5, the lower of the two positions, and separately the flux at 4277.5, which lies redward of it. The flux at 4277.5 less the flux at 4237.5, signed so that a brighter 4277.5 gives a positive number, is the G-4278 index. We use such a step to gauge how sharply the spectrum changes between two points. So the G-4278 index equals 1.87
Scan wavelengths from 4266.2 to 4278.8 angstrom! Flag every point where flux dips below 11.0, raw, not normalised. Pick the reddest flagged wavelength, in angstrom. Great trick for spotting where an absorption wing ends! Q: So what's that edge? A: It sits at 4275.0 angstrom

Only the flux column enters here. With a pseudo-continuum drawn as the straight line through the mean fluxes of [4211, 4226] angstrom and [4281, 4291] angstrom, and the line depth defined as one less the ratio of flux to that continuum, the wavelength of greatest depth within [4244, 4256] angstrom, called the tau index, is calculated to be 4252.5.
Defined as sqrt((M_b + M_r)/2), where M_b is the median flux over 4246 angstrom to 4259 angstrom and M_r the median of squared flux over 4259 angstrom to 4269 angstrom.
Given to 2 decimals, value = 8.58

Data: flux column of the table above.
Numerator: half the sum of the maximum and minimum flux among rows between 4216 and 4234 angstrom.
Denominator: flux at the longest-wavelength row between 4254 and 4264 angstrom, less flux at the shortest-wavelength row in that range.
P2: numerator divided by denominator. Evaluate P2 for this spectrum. 31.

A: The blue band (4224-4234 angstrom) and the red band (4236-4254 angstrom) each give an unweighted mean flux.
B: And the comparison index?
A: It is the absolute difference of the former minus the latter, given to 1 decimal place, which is 1.0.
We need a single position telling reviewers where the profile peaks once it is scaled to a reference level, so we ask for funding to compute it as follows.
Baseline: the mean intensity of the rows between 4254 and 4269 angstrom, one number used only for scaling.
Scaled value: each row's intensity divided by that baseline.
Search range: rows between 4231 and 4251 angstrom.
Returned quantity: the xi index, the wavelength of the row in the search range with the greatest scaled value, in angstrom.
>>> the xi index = 4242.5 angstrom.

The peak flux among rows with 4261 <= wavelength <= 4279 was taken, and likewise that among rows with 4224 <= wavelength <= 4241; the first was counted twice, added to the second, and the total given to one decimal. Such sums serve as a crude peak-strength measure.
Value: 39.2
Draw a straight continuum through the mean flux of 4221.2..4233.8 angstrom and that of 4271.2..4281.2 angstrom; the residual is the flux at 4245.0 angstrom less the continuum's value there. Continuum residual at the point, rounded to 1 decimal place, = 1.5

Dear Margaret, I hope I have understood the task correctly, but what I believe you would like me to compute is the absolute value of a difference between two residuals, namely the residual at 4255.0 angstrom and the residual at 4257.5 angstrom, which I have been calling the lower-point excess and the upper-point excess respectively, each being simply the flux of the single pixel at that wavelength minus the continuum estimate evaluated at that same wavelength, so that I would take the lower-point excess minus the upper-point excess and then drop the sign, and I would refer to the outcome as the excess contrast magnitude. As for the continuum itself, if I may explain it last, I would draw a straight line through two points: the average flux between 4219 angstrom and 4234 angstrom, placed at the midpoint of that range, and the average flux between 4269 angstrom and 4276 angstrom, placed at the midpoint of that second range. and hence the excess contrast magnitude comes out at 2.57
